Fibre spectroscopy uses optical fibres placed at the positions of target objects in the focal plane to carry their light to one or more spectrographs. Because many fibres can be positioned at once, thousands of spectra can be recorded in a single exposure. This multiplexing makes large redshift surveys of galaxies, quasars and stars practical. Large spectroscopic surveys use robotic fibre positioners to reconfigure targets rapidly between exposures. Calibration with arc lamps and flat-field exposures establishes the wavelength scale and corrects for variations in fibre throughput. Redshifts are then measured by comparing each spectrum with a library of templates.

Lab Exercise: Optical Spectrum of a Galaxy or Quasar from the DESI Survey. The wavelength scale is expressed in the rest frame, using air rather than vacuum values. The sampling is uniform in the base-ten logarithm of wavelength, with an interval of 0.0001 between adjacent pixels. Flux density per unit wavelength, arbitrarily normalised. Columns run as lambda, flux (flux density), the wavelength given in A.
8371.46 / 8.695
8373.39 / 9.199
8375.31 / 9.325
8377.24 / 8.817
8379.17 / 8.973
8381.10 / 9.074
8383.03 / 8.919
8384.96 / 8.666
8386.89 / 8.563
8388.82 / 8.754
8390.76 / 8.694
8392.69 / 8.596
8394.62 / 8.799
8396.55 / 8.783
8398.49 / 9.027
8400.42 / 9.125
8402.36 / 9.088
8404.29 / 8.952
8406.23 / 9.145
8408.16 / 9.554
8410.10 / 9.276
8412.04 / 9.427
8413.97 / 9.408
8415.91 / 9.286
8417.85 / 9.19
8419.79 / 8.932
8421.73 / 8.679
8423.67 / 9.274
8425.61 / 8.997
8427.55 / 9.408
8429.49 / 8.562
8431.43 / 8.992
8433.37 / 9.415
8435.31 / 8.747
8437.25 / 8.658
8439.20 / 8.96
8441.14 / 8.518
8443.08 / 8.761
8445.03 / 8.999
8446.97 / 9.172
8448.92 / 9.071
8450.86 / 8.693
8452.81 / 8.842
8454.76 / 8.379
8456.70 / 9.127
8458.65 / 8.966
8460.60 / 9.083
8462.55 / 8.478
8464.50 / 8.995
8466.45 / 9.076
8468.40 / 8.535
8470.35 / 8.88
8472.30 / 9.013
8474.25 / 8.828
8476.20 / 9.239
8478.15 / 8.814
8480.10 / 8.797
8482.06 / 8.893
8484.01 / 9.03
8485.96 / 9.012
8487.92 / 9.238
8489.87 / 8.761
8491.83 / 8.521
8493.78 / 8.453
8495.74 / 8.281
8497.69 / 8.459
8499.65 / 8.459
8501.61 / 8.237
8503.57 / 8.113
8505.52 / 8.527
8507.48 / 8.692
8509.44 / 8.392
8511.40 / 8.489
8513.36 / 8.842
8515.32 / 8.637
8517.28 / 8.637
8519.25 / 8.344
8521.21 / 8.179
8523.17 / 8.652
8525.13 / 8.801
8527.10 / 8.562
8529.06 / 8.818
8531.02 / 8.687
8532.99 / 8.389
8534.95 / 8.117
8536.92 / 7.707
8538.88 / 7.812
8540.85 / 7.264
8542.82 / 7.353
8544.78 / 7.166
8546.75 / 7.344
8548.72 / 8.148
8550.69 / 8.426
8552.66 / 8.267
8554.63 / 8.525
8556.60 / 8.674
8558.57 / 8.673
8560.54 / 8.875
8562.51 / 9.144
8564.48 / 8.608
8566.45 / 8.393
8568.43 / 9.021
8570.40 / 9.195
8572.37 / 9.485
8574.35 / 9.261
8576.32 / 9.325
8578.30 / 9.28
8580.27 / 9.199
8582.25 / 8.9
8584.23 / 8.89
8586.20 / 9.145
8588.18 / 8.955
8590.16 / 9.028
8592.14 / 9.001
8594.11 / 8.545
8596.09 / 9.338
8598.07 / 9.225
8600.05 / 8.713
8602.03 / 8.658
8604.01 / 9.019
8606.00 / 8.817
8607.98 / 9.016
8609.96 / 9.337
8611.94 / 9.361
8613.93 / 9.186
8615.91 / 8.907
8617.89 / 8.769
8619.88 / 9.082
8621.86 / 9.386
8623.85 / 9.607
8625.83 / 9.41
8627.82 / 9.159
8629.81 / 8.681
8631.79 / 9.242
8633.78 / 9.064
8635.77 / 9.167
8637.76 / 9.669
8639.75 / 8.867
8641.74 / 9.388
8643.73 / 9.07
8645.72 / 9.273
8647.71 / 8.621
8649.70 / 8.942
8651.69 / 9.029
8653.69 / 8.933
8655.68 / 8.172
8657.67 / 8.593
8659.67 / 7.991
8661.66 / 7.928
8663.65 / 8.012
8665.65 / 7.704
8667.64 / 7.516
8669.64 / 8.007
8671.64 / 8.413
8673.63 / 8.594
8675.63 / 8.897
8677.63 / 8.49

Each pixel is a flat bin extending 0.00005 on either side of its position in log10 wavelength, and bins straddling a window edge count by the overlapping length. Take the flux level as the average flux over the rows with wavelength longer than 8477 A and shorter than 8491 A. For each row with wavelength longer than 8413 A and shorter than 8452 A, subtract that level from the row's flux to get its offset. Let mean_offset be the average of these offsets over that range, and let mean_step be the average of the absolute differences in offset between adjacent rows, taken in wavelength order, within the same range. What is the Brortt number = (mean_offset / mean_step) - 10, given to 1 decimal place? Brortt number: -9.8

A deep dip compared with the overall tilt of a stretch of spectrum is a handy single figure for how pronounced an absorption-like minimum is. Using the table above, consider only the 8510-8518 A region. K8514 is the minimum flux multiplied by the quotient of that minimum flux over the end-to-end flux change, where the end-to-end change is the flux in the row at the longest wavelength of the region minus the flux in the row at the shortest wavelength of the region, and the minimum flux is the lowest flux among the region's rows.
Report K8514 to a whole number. 487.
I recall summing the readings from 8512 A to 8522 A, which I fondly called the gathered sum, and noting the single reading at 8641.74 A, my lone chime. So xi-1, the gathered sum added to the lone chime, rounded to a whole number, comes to 52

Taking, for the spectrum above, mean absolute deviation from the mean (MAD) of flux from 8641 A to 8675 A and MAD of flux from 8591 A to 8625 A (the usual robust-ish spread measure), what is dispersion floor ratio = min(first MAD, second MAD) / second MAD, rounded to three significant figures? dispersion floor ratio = 1.00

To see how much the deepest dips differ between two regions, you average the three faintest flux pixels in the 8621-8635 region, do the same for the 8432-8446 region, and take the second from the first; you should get 0.3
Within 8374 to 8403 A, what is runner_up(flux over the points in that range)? 9.125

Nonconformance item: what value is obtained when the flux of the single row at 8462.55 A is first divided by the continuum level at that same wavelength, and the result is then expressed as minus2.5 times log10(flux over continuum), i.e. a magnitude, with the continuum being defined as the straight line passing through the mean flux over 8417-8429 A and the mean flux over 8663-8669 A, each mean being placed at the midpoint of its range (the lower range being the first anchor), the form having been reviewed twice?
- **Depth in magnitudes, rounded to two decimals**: 0.05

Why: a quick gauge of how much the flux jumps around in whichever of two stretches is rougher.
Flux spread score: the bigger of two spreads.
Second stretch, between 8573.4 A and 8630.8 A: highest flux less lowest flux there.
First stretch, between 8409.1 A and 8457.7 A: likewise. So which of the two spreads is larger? 1.1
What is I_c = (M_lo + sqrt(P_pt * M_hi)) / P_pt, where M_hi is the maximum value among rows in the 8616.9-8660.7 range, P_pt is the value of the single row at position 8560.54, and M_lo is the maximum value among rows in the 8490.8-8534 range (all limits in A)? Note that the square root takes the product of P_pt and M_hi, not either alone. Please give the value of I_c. 2.040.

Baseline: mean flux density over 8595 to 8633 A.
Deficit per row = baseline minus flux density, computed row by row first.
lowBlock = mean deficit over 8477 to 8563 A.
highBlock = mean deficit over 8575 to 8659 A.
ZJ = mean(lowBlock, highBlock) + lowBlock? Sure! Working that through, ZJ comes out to 1.0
